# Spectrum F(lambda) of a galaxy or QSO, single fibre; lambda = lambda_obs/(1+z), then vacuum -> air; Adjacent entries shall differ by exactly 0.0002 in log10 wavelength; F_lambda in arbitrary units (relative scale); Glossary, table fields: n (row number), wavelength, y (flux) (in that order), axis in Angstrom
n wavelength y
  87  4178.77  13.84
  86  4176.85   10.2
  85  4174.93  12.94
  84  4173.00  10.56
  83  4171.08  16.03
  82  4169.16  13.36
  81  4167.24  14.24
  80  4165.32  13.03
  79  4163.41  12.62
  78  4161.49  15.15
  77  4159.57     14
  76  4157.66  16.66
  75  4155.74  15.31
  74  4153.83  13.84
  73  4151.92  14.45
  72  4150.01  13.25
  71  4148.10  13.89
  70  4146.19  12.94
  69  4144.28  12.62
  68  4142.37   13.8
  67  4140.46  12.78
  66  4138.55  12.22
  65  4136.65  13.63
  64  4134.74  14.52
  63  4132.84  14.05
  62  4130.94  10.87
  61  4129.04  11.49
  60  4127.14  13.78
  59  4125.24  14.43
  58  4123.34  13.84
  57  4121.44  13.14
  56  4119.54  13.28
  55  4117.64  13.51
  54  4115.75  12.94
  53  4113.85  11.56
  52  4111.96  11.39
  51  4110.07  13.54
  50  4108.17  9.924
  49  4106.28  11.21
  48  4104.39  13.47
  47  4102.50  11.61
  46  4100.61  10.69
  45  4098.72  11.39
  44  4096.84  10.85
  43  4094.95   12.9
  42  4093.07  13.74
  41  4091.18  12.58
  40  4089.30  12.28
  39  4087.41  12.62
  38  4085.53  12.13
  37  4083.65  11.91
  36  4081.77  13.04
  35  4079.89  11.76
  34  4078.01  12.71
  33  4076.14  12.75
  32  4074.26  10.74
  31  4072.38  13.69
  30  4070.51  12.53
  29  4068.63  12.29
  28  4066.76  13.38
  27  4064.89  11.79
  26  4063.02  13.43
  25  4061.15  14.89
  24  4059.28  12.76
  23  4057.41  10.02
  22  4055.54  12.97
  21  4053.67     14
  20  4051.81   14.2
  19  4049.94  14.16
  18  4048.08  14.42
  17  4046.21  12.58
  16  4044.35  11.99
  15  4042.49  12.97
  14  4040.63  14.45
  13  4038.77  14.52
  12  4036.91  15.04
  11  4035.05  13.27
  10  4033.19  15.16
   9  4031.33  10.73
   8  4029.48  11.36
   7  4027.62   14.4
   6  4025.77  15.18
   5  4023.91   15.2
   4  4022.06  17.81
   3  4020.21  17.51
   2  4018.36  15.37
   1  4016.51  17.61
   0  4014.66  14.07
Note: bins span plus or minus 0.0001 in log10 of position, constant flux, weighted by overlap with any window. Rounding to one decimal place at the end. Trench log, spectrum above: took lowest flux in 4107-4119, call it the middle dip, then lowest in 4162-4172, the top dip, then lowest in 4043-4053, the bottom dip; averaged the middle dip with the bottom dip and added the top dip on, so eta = 23.6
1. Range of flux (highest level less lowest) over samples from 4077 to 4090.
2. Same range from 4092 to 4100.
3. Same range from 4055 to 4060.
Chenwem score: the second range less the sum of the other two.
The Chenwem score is -1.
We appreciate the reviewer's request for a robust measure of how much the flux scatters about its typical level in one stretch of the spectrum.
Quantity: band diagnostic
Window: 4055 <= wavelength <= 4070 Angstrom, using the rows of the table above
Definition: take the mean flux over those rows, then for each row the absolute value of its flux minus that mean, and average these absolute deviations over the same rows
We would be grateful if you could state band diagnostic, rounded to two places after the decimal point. 0.99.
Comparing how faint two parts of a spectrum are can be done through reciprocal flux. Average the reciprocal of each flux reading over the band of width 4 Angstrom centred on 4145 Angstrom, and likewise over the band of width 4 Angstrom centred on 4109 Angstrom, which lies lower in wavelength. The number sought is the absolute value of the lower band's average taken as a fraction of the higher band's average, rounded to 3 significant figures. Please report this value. 1.12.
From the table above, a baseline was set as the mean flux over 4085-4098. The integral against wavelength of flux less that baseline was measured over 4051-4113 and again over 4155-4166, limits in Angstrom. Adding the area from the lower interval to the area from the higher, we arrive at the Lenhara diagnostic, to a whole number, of 20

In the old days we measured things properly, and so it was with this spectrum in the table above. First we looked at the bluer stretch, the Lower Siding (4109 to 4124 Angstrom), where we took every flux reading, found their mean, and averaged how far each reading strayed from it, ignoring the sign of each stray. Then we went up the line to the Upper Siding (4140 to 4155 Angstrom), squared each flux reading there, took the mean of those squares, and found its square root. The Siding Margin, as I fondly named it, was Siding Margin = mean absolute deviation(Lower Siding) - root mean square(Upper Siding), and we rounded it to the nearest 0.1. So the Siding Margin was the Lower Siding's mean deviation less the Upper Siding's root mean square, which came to -12.7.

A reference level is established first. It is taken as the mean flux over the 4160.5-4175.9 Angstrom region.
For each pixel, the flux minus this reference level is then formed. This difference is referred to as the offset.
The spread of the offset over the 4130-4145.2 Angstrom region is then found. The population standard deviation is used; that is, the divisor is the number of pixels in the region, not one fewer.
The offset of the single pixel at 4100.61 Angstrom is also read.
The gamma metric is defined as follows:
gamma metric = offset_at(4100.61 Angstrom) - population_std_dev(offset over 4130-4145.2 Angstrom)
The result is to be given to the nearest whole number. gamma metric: -4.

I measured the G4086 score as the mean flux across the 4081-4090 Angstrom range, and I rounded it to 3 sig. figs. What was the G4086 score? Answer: 12.4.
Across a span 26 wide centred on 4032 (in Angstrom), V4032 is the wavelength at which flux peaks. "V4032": 4022.06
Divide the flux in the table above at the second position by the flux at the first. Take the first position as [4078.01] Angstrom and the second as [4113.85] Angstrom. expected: 0.91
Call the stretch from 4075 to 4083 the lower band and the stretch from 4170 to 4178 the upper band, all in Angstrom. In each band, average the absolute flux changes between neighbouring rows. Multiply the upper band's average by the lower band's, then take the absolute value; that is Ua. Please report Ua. 2.7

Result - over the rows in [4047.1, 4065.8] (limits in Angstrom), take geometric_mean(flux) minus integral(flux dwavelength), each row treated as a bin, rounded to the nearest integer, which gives -235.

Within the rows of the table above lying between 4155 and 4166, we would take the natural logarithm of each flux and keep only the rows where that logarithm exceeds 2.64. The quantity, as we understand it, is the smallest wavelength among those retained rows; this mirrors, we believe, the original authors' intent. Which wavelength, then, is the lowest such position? 4155.74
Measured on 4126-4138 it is 4132.84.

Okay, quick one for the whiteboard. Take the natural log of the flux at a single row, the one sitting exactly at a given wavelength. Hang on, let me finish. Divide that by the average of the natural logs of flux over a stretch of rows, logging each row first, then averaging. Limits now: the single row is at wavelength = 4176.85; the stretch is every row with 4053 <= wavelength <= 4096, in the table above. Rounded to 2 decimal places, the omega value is 0.92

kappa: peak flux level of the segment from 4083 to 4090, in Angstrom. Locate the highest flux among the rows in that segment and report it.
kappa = 12.62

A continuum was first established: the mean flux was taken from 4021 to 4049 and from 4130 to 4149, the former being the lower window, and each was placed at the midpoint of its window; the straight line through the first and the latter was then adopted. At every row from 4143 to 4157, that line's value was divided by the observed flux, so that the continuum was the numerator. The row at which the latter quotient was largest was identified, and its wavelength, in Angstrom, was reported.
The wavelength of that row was 4144.28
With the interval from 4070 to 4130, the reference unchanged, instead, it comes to 4108.17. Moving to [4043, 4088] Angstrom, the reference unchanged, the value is 4057.41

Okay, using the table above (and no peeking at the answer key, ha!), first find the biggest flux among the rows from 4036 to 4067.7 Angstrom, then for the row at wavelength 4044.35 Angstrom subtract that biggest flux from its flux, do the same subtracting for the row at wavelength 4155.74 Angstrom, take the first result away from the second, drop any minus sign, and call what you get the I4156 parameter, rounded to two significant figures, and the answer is 3.3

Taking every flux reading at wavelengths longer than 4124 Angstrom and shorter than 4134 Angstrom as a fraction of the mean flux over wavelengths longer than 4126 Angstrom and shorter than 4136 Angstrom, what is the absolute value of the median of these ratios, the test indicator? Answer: 1.06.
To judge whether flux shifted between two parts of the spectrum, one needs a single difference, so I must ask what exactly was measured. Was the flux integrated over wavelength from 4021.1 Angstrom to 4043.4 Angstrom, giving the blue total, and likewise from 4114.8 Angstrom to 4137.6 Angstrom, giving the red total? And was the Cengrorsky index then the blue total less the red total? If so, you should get 13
